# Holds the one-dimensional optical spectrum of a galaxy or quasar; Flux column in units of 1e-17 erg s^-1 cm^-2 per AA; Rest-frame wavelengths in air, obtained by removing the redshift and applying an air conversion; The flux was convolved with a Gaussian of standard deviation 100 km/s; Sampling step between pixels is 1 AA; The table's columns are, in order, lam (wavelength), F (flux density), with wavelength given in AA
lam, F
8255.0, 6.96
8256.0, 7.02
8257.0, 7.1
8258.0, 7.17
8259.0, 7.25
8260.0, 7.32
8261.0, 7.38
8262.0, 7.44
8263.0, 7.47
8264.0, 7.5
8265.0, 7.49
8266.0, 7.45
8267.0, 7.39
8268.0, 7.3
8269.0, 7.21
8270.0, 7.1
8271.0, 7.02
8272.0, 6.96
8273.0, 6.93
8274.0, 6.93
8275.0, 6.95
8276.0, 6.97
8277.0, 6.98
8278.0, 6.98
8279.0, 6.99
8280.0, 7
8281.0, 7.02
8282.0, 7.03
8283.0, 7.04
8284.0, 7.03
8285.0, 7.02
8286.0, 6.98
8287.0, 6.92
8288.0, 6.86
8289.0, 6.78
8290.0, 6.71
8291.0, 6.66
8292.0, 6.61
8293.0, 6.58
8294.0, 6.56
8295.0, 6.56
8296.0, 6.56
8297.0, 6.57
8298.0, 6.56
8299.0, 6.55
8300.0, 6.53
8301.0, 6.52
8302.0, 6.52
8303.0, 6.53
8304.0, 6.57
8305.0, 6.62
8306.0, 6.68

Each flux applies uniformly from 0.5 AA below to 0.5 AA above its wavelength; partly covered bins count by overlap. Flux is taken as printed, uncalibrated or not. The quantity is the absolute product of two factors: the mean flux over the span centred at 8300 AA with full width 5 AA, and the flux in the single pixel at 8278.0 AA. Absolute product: 46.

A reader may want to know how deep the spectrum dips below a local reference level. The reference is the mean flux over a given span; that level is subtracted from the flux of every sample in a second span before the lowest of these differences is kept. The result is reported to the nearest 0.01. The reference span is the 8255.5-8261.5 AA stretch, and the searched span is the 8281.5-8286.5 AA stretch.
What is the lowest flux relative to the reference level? -0.23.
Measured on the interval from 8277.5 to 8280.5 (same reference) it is -0.23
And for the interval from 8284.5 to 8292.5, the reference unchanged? -0.60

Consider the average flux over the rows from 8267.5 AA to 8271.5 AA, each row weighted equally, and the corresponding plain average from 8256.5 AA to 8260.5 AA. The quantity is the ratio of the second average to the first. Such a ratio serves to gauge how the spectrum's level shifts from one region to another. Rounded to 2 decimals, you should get 1.01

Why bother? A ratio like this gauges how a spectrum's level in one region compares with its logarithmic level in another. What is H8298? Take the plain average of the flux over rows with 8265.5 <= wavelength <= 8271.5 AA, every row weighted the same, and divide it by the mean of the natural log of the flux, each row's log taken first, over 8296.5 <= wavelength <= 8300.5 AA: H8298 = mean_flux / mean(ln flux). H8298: 3.85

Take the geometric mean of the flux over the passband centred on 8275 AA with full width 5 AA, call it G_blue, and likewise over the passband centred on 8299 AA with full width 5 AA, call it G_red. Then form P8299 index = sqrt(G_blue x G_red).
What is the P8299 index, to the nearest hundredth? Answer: 6.75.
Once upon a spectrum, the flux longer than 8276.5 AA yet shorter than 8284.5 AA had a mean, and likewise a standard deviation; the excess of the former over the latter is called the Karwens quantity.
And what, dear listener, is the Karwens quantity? 7.0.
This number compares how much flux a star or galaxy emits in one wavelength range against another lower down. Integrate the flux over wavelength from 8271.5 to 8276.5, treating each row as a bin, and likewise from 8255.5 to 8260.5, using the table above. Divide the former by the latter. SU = 0.969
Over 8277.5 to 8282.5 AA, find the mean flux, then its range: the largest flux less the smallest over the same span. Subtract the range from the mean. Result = 6.95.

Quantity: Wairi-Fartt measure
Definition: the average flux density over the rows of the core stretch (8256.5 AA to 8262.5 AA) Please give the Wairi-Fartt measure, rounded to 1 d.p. 7.3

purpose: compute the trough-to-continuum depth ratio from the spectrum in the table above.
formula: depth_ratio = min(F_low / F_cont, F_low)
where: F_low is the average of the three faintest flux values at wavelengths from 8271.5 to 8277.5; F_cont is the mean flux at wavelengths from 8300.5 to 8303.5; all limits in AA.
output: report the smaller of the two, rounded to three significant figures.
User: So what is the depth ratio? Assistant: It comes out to 1.06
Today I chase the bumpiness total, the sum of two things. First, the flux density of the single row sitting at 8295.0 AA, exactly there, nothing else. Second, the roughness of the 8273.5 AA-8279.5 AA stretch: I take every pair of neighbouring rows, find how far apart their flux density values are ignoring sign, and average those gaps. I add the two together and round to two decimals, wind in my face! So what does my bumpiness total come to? 6.57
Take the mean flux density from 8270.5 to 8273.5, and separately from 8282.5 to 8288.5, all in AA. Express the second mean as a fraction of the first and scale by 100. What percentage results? 100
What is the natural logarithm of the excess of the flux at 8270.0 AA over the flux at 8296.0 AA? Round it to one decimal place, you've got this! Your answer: -0.6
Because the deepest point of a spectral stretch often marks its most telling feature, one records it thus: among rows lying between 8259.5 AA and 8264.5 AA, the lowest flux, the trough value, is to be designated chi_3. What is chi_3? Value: 7.32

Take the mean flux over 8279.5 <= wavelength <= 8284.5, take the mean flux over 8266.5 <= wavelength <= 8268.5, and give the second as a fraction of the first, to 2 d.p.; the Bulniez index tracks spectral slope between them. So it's 1.05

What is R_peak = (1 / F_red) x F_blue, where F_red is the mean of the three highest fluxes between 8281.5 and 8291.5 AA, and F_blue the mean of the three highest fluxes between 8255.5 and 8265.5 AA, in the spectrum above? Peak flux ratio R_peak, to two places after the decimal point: 1.06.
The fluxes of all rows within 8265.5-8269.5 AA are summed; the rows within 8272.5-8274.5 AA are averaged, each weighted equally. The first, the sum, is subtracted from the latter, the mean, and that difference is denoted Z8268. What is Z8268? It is -22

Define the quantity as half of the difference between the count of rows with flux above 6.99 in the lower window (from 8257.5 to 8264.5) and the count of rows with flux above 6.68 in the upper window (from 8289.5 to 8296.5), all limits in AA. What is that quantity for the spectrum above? 3.0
